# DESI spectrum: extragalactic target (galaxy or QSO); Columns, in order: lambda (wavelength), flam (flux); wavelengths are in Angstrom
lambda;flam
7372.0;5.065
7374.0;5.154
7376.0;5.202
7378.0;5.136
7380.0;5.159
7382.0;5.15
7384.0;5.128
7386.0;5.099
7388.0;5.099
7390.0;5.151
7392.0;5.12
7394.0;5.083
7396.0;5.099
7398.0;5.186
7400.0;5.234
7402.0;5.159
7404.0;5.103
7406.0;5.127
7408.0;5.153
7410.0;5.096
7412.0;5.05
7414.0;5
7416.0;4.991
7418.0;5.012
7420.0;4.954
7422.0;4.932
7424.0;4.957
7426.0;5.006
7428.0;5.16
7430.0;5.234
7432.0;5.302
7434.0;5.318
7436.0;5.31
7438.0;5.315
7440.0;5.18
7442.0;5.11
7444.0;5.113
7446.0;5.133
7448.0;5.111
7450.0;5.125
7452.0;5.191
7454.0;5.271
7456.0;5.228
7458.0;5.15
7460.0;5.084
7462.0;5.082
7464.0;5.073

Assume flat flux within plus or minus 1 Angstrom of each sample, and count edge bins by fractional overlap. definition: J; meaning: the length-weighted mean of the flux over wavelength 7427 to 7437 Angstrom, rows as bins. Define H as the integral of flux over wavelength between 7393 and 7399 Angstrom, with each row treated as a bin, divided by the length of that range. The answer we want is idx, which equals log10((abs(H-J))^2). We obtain -1.7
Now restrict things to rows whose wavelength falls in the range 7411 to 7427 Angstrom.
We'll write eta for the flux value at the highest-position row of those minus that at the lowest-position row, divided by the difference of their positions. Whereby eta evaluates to -0.003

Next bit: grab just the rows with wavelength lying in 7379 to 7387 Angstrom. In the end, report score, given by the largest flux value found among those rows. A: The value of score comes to 5.159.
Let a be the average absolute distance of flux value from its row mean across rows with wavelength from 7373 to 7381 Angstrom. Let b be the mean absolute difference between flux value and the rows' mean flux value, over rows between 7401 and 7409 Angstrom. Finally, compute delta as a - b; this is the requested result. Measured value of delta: 0.00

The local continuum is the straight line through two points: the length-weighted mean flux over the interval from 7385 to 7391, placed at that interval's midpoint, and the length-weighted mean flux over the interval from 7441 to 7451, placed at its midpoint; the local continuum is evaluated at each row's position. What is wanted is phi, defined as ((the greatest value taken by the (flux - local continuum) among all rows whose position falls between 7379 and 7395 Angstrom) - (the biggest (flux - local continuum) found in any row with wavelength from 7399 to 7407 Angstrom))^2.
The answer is 0.006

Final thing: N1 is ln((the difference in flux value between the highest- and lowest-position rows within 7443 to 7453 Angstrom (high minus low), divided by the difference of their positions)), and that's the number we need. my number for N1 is -4.6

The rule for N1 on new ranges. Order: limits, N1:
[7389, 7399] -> -5.4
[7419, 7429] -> -3.7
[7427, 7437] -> -4.0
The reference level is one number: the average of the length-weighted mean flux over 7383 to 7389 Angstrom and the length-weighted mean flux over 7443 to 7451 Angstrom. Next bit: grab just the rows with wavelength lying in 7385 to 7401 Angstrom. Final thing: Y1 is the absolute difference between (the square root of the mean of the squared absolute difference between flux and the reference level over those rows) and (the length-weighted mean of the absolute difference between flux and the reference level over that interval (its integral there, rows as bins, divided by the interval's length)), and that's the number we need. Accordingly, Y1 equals 0.0141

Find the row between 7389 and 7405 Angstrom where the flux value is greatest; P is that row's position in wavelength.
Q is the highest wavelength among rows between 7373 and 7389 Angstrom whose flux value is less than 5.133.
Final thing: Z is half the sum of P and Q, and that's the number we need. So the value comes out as 7394 Angstrom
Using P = 7400.0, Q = 7388.0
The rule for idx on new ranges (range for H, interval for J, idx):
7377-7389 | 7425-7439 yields -1.9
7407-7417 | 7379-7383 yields -2.0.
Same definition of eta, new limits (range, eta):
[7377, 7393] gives -0.001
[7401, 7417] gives -0.012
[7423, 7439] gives 0.026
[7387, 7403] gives 0.004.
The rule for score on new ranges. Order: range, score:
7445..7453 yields 5.191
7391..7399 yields 5.186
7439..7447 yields 5.18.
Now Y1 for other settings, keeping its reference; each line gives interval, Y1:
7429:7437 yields 0.0031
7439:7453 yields 0.0131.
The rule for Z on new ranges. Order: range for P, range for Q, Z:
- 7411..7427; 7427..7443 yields 7427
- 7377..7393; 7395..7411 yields 7395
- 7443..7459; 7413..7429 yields 7440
